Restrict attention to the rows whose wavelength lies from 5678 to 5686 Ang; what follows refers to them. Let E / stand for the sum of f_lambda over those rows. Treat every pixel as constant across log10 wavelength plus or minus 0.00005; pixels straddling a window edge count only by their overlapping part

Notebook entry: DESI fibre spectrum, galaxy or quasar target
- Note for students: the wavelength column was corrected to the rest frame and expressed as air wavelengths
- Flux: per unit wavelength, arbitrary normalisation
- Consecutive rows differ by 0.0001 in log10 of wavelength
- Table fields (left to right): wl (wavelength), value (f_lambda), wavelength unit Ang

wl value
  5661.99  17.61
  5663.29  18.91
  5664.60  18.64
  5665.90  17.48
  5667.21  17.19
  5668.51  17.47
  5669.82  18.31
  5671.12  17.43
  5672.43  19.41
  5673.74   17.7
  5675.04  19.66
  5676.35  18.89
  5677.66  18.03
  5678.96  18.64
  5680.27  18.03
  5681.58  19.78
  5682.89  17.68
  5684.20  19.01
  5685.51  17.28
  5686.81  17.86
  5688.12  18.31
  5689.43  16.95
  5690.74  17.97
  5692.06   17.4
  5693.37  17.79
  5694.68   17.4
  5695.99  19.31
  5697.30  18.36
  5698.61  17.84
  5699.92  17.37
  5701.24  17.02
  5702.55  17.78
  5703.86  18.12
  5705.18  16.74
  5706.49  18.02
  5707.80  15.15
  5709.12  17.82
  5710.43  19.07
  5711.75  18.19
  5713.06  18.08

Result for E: 110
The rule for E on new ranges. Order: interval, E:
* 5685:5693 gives 106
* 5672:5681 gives 130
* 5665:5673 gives 107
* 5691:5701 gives 125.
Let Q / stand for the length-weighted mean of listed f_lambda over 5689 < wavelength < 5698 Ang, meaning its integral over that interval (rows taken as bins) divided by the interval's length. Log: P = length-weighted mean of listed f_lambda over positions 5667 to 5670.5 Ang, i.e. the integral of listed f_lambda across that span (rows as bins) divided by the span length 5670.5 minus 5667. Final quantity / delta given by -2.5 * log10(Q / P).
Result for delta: -0.01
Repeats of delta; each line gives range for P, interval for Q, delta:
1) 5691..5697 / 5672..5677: -0.05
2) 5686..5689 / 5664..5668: 0.01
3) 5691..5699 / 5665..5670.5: 0.02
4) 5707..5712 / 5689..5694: 0.00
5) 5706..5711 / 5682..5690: -0.03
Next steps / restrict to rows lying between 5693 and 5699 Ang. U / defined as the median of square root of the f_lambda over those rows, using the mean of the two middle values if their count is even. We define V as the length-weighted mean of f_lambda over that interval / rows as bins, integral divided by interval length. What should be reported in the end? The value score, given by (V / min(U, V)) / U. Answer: 1.02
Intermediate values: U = 4.22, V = 18.19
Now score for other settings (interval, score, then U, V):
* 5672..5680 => 1.00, 4.33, 18.67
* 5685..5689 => 1.00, 4.23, 17.83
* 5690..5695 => 1.00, 4.19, 17.62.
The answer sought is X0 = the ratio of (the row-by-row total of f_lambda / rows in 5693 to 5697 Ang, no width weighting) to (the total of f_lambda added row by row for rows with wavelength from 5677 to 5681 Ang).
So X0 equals 1.00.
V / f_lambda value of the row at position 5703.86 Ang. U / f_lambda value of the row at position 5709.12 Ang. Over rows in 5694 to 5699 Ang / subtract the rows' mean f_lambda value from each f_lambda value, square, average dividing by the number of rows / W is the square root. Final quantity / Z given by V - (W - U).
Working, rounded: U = 17.82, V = 18.12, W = 0.71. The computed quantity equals 35.2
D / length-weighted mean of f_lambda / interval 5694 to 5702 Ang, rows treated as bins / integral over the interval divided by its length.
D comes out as 17.9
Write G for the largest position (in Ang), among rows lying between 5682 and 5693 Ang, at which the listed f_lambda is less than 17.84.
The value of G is 5692.06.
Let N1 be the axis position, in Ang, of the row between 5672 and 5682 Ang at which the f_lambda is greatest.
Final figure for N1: 5681.58 Ang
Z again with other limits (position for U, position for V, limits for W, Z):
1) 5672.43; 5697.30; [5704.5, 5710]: 36.6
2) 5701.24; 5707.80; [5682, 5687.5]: 31.5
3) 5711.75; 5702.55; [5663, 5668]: 35.2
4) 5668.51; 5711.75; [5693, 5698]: 34.9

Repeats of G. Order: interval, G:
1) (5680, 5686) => 5685.51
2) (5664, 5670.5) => 5668.51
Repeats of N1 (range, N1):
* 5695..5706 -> 5695.99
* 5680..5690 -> 5681.58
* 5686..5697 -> 5695.99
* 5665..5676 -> 5675.04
